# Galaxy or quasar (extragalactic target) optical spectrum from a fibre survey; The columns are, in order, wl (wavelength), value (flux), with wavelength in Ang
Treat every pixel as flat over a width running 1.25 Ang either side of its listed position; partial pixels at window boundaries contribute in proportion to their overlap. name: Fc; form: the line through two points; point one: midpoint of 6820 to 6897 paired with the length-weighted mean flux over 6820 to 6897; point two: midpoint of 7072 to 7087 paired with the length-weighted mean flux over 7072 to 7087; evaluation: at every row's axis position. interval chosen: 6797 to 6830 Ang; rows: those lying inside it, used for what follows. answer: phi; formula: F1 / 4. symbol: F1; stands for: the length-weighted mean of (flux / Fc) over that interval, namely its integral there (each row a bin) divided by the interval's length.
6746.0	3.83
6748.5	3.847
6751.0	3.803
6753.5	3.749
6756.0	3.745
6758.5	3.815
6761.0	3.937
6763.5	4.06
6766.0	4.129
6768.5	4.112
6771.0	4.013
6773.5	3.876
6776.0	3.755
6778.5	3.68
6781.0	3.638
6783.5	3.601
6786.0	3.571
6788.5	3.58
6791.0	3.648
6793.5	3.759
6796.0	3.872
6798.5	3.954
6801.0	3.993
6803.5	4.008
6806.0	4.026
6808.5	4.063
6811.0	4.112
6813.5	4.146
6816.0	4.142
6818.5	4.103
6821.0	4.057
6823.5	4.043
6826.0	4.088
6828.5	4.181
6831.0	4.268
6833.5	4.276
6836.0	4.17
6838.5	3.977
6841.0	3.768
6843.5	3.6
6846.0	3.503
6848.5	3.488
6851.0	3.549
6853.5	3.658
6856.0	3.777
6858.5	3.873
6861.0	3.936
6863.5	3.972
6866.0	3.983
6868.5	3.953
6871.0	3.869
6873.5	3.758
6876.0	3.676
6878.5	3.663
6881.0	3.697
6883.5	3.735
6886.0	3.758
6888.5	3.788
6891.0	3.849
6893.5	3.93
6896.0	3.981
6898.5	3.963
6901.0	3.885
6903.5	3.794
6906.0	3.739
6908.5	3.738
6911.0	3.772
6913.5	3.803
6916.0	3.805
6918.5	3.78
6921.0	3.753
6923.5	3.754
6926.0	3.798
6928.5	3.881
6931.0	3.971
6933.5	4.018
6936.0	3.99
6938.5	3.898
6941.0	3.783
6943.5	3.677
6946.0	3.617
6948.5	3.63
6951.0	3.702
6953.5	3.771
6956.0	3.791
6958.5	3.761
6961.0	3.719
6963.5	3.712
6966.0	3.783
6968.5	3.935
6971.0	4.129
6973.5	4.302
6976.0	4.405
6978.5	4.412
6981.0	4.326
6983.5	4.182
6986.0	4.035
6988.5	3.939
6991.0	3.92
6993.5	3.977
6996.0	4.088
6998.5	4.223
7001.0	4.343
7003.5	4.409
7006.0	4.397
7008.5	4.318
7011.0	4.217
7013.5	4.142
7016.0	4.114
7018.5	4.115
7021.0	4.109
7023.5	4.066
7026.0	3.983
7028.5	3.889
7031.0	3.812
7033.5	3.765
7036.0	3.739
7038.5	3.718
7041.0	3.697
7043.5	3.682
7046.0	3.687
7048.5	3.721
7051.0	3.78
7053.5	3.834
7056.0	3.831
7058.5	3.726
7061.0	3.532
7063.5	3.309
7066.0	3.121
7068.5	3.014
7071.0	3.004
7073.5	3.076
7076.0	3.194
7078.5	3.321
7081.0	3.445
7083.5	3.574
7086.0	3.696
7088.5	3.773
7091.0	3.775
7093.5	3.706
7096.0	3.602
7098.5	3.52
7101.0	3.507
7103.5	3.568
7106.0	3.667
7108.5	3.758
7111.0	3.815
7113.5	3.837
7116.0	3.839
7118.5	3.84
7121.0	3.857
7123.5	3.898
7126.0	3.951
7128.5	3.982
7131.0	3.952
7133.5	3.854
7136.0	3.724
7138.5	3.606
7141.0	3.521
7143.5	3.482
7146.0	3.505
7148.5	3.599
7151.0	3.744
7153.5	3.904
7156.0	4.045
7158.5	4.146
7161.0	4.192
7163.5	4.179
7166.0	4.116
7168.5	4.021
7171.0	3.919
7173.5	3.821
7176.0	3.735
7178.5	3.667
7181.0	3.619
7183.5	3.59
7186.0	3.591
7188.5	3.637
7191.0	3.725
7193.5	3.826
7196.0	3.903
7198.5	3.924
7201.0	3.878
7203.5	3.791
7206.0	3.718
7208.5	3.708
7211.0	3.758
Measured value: 0.257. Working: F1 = 1.03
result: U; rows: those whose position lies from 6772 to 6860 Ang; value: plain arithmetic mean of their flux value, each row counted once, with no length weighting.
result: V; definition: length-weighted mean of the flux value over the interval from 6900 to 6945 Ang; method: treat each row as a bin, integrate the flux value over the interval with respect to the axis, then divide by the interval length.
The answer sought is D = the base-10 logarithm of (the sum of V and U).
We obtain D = 0.887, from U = 3.88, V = 3.8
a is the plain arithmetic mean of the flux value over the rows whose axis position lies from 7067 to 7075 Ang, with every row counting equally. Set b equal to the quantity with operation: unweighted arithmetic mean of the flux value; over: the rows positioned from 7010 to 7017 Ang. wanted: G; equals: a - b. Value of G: -1.13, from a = 3.03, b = 4.2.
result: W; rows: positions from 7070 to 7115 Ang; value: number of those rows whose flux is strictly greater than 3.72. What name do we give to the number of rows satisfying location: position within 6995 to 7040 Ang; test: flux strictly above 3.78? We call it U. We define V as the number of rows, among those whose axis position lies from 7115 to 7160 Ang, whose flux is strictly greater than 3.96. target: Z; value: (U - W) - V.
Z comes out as 7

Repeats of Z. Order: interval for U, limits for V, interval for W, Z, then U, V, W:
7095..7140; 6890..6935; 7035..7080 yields 0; 10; 4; 6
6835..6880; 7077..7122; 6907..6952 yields -6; 8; 0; 14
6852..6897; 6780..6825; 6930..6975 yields -12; 10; 10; 12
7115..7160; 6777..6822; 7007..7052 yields -12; 11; 9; 14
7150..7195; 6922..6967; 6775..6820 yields -5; 10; 3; 12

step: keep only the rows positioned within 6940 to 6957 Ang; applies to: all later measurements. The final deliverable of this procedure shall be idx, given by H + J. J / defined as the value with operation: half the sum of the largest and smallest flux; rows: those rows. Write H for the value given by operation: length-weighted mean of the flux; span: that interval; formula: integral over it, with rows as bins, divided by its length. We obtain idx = 7.4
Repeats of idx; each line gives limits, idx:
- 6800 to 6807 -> 8.0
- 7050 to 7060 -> 7.6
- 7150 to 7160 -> 7.9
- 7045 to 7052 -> 7.5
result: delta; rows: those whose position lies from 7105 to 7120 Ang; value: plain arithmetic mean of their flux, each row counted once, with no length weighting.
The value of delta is 3.8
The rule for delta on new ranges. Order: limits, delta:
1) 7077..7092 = 3.6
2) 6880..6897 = 3.8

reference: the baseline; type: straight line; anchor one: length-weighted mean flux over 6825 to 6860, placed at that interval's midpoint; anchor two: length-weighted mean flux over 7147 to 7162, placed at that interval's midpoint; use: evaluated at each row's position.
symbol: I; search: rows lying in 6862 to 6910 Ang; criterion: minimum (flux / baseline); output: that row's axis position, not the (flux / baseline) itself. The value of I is 6878.5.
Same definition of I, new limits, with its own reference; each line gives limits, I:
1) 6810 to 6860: 6848.5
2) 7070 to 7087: 7071.0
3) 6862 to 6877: 6876.0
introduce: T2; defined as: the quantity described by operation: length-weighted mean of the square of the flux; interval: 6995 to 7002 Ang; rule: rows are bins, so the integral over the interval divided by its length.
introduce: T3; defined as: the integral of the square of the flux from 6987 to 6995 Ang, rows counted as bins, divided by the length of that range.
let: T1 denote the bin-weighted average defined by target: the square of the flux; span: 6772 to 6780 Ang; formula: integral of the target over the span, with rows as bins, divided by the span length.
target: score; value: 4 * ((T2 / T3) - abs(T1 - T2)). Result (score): -10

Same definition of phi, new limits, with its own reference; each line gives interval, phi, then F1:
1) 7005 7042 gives 0.286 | 1.14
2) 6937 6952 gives 0.253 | 1.01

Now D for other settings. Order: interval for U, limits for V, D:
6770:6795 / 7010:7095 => 0.869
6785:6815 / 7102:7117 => 0.883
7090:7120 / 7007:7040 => 0.887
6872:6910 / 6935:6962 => 0.878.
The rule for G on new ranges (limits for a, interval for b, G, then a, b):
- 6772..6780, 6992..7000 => -0.33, 3.77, 4.1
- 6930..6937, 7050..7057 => 0.18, 3.99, 3.8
